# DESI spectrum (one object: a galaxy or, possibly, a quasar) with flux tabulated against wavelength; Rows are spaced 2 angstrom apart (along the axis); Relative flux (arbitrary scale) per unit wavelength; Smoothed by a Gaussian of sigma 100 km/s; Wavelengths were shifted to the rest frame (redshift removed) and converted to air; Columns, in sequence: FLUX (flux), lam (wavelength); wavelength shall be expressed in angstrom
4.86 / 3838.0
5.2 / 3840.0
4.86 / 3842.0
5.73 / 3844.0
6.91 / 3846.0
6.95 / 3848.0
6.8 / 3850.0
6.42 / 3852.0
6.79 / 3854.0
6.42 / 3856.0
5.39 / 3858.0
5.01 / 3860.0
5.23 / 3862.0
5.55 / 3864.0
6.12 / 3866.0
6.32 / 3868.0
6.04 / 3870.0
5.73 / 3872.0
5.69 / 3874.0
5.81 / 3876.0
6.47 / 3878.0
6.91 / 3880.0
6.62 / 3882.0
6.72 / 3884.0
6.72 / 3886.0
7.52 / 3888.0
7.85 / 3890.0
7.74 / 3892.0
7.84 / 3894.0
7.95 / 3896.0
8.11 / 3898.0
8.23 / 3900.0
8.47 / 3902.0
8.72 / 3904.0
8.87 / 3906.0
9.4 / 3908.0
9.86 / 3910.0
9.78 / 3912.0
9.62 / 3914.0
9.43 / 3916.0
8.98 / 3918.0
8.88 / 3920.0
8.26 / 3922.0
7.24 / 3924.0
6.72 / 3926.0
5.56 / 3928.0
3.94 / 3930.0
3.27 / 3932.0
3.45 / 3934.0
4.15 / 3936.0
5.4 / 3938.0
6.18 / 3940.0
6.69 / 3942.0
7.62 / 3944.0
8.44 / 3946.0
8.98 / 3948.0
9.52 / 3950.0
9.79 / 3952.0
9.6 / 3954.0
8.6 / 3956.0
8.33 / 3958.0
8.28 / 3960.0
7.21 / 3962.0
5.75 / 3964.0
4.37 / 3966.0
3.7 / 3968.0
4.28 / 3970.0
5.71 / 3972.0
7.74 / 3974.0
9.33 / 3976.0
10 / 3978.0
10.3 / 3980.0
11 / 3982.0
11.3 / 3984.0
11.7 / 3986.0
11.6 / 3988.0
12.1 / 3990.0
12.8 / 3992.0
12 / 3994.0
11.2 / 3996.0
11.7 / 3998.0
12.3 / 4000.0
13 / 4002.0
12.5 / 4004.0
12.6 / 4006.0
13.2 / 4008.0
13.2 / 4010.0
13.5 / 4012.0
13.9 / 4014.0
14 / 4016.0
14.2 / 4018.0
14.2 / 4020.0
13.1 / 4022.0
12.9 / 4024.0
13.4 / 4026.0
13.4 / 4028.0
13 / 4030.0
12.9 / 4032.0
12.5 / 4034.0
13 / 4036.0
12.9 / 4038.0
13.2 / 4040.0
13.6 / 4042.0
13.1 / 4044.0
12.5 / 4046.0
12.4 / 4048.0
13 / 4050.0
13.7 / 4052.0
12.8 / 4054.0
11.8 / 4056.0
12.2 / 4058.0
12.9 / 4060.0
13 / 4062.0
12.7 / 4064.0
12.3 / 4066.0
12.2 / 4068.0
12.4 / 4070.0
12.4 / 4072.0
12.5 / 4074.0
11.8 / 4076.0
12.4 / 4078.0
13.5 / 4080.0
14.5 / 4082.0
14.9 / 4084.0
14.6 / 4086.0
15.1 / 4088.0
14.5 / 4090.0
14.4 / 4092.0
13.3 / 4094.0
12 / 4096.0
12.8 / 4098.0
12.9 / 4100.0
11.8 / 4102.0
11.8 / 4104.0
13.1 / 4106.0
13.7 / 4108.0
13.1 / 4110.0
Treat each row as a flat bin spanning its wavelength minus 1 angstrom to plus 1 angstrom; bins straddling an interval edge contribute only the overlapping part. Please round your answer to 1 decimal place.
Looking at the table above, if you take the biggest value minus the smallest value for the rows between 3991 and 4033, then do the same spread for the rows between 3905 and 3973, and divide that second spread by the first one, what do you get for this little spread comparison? 2.2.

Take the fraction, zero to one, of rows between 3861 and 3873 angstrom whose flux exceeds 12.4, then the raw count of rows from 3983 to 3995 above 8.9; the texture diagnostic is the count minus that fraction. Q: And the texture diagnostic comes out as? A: 6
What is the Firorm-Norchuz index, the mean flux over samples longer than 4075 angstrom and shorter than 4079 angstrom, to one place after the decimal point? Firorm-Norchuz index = 12.1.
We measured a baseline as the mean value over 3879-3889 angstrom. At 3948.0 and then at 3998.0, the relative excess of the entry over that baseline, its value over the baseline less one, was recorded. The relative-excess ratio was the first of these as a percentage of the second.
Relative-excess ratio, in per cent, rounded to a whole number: 43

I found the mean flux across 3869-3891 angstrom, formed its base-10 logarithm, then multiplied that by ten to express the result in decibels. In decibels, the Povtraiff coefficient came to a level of 8.2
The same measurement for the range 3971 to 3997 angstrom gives 10.2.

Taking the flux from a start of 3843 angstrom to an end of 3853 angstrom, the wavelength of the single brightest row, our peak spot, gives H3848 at 3848.0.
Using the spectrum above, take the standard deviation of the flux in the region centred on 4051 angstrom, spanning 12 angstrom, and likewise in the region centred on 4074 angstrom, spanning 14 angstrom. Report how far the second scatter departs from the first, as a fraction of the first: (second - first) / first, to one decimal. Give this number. -0.2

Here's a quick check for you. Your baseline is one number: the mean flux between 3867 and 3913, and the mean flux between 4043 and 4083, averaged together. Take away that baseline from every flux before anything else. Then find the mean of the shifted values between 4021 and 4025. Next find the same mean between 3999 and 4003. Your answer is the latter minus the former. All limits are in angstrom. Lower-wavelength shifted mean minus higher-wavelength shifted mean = 0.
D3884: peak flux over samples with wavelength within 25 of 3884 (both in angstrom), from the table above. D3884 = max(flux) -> 9.4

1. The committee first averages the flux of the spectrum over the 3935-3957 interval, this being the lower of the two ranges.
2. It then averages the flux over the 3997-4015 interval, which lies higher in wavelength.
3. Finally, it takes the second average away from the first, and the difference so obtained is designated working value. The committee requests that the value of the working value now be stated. -5.2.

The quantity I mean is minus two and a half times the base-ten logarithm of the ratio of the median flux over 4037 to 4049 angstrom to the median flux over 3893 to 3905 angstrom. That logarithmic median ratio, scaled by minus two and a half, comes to -0.50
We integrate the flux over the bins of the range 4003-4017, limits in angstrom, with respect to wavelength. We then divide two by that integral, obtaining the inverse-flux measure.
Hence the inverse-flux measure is 0.011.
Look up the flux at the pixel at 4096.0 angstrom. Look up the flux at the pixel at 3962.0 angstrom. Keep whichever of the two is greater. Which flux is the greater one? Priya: 12.0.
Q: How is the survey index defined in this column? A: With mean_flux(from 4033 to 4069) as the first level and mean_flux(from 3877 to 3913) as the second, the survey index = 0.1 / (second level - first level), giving -0.0209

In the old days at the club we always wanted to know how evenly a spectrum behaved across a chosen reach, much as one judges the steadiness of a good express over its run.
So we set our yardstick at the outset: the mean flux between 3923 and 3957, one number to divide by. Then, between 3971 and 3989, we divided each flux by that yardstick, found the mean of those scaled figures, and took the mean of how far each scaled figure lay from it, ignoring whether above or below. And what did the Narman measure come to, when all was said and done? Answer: 0.22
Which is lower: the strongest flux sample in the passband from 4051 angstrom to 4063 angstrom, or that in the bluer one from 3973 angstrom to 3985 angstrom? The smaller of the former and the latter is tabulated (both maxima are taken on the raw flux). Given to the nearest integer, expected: 11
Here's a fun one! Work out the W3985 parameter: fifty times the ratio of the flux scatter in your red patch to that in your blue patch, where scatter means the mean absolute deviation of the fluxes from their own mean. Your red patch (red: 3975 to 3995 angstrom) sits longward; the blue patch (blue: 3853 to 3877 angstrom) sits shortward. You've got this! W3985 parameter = 102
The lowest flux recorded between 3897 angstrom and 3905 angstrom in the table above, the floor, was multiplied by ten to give 81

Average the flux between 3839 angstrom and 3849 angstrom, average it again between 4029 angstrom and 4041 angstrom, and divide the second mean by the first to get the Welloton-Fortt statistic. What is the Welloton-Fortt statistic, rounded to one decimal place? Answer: 2.2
